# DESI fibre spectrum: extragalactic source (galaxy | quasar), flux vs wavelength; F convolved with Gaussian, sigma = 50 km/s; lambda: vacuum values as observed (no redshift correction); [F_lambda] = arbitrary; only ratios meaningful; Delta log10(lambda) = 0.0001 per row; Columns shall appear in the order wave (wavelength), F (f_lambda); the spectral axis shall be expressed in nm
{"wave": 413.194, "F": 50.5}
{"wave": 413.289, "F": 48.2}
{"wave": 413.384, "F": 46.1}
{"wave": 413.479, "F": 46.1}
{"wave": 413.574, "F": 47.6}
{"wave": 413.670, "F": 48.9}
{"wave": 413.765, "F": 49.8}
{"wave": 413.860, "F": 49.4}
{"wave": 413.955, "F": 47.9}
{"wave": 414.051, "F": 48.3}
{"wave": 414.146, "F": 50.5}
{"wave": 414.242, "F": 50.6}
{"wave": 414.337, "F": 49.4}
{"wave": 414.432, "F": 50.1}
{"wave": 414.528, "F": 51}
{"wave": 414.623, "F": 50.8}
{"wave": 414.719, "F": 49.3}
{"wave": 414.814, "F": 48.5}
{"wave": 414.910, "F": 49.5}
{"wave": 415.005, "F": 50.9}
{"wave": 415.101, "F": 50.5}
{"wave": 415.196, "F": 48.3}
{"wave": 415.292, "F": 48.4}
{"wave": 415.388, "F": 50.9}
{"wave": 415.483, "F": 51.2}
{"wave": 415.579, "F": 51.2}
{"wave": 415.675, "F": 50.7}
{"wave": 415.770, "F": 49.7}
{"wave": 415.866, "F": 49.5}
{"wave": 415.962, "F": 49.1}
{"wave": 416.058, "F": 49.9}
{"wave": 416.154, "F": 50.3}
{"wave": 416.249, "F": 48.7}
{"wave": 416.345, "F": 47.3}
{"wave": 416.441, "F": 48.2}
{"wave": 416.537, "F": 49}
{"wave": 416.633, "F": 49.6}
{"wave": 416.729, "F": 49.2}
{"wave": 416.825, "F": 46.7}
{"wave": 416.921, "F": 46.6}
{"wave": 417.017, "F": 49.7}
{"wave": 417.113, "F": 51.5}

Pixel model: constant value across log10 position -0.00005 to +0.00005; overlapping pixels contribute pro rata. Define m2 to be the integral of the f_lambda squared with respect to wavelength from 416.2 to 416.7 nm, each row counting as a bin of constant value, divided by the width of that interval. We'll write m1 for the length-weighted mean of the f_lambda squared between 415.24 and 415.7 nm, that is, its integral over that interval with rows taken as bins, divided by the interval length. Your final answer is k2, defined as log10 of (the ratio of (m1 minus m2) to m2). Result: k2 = -1.1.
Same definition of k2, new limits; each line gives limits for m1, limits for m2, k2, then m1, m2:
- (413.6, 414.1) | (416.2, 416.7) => -2.1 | 2382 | 2363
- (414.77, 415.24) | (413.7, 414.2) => -1.8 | 2458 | 2420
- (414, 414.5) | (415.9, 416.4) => -1.5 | 2479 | 2408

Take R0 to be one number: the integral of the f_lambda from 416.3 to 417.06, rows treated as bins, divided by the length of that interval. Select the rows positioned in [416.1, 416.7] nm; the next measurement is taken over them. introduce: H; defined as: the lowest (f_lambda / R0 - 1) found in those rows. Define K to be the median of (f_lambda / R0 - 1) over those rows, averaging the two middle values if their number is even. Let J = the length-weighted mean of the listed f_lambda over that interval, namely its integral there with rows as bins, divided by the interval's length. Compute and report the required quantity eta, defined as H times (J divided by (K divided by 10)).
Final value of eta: -789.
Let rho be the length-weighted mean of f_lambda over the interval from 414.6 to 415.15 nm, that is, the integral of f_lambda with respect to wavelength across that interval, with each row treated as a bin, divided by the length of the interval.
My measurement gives 49.9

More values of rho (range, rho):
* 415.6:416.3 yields 49.8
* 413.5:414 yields 48.6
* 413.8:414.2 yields 49.0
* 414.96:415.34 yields 49.5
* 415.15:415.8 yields 50.1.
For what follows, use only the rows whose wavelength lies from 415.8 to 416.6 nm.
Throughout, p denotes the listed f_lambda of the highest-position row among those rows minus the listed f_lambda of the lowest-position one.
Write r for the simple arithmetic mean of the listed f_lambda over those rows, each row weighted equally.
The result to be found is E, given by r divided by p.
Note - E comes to -98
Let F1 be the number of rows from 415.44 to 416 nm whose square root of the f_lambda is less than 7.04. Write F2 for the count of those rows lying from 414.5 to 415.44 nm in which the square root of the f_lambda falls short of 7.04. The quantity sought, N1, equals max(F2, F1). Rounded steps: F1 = 2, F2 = 5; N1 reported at 5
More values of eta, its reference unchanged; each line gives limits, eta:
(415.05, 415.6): 9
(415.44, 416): 218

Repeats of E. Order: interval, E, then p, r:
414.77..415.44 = 21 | 2.4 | 49.6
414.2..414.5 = -100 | -0.5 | 50.0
